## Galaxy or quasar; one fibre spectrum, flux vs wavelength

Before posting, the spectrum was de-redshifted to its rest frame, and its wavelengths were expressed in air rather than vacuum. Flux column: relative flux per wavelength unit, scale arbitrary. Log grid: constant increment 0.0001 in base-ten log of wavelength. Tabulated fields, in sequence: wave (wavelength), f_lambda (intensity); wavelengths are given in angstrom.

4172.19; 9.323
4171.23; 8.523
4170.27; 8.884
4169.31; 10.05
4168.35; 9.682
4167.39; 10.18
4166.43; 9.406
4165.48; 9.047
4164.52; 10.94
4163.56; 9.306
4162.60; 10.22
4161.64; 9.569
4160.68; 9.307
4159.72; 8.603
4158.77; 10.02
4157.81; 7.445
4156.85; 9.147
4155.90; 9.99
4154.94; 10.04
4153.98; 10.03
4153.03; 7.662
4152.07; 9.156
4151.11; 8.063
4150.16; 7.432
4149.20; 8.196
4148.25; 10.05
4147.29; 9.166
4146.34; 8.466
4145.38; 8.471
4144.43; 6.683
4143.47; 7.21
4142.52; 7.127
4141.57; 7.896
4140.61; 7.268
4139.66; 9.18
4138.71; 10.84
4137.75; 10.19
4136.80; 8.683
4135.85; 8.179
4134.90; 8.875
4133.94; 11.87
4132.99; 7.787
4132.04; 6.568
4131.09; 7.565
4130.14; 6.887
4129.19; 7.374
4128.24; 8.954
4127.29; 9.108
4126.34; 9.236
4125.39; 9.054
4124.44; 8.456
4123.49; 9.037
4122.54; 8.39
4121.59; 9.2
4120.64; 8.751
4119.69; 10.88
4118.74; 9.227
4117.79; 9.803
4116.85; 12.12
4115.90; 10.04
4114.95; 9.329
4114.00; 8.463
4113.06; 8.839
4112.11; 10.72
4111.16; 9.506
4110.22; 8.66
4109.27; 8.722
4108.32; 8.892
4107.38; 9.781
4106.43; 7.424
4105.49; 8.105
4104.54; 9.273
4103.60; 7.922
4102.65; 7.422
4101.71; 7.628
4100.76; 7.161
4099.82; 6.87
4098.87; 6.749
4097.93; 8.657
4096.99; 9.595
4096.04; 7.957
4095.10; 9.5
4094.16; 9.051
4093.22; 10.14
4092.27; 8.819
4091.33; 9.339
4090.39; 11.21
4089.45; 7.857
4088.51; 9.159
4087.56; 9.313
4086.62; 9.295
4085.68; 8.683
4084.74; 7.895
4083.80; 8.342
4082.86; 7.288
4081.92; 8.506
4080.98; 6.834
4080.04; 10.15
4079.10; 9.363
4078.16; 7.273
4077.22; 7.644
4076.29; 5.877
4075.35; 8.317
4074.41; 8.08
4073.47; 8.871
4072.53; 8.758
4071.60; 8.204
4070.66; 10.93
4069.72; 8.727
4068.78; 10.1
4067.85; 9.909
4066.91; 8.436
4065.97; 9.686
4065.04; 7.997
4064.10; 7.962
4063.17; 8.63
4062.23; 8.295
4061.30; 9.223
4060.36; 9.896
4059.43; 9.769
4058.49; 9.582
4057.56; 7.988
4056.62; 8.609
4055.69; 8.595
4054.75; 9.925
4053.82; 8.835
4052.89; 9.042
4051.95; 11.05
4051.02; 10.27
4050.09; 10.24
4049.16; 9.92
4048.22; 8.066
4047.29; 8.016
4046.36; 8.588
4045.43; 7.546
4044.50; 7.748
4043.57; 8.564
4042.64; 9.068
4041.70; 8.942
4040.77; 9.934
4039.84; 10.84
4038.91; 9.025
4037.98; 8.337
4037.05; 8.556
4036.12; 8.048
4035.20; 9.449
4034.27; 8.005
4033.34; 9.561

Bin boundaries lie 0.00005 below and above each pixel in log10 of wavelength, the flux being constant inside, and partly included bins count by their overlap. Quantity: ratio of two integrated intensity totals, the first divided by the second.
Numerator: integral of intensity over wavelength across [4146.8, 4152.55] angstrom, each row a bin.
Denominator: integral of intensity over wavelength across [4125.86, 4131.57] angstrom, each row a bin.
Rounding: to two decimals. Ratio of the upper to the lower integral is 1.07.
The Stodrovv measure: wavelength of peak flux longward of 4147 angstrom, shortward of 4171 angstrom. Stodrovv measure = 4164.52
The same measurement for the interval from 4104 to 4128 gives 4116.85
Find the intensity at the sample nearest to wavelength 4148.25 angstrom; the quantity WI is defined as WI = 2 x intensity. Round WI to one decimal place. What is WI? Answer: 20.1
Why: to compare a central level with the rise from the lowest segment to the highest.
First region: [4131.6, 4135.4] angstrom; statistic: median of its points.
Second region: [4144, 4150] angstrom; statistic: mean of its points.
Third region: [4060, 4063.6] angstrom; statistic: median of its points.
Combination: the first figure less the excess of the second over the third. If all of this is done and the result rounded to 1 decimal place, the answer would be 8.8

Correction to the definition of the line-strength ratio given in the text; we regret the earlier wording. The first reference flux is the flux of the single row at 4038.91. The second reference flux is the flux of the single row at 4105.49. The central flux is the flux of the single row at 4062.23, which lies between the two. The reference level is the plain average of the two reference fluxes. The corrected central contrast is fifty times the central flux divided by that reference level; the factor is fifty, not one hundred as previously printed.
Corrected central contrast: 48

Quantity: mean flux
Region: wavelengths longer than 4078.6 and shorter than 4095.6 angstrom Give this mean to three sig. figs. 8.93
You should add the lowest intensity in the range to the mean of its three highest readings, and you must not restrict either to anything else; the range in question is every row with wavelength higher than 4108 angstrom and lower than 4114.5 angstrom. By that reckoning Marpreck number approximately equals 18.2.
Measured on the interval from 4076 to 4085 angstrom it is 15.2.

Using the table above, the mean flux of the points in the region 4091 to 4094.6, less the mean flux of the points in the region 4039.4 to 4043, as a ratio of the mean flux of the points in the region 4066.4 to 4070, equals -0.04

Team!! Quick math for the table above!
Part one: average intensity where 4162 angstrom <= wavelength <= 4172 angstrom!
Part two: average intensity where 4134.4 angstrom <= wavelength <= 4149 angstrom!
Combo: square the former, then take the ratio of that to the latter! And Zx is 10.8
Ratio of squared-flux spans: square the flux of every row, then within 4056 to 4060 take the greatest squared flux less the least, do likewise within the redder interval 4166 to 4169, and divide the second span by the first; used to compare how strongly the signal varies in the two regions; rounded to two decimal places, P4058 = 0.48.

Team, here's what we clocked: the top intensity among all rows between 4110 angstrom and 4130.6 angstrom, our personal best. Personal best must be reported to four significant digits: 12.12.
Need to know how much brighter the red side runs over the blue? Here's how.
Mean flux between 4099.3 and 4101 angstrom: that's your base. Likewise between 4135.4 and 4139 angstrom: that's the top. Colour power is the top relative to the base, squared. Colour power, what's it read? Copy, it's 1.82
